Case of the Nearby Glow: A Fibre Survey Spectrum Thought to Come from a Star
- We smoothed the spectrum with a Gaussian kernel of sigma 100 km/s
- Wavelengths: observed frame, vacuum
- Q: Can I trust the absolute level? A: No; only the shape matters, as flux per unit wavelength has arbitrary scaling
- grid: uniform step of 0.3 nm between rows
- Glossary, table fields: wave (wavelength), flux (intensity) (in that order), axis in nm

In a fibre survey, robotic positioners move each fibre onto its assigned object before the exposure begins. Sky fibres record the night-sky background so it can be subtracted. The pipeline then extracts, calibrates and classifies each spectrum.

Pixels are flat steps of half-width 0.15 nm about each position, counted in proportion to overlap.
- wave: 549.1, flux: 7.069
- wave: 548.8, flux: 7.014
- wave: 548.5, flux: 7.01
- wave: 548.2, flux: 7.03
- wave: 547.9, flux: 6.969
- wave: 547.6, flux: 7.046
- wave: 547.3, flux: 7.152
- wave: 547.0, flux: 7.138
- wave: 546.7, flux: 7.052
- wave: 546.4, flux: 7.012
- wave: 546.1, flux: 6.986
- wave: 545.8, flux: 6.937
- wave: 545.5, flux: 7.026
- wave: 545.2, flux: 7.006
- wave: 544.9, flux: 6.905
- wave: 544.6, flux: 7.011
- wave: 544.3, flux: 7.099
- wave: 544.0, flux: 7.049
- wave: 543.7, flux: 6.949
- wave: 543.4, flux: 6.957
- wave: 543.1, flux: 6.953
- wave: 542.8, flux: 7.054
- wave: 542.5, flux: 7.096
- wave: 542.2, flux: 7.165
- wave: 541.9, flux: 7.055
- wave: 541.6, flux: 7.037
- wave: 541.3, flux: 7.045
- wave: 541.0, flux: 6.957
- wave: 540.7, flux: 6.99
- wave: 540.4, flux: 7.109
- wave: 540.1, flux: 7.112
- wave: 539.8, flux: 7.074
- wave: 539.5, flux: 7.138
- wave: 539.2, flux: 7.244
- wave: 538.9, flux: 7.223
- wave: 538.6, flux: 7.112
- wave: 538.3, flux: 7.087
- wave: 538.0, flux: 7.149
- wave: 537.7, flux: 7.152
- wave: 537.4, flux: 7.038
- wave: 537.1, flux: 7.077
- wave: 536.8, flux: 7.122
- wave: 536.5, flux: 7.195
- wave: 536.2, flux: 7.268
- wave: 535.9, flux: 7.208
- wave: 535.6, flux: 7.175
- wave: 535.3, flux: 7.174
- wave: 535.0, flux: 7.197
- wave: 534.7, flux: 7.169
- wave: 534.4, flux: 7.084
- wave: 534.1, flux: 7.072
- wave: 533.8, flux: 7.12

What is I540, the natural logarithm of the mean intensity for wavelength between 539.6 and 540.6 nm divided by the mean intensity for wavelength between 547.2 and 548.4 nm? 0.007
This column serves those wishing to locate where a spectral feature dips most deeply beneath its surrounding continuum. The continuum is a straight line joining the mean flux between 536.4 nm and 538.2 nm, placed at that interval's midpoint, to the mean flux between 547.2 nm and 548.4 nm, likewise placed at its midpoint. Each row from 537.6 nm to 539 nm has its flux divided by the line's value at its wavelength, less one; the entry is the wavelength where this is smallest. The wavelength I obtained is 538.3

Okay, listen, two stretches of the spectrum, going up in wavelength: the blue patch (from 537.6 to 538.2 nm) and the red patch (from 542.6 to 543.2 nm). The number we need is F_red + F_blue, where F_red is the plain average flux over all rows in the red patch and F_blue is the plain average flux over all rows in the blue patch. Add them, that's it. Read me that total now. 14.2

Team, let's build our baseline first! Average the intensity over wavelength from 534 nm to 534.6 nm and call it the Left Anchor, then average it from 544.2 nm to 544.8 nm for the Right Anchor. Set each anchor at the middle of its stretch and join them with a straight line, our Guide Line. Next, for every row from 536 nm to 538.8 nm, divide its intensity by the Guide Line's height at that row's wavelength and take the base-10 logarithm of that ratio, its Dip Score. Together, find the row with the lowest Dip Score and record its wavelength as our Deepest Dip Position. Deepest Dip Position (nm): 537.4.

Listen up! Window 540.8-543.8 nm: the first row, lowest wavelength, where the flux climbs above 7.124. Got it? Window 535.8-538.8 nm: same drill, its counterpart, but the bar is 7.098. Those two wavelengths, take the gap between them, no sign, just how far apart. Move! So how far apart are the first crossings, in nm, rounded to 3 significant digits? 6.30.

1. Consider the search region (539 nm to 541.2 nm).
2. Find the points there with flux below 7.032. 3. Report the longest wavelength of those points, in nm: 541.0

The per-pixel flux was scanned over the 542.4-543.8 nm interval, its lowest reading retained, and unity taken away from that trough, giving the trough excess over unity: 5.95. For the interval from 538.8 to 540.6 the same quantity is 6.07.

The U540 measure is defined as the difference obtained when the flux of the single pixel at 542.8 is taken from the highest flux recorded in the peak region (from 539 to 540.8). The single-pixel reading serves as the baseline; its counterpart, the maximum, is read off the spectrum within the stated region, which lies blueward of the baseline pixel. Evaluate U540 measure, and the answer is 0.19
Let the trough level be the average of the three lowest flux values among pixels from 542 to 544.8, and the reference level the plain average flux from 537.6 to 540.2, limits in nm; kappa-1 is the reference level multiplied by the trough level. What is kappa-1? 49.7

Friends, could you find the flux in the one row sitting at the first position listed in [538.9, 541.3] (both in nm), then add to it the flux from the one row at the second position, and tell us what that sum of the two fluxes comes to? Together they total 14.3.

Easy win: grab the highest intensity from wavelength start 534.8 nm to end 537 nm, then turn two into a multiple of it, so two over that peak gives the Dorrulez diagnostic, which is 0.275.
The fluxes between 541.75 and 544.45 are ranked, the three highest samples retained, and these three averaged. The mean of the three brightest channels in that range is 7.12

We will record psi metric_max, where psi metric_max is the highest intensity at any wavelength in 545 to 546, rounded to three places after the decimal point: 7.026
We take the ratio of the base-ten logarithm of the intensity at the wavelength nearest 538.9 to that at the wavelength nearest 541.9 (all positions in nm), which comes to 1.01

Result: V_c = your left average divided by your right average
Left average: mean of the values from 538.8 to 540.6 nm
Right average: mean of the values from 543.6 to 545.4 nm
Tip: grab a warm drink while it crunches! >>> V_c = 1.02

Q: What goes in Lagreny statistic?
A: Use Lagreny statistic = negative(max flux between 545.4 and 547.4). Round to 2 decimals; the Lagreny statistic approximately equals -7.15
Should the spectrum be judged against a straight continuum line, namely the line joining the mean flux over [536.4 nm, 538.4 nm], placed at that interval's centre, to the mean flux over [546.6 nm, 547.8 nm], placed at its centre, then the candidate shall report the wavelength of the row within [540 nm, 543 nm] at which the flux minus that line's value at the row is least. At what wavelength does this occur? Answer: 541.0 nm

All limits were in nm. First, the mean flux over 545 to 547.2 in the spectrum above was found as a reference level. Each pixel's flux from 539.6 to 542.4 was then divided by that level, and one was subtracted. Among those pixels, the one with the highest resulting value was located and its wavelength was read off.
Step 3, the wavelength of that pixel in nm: 542.2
